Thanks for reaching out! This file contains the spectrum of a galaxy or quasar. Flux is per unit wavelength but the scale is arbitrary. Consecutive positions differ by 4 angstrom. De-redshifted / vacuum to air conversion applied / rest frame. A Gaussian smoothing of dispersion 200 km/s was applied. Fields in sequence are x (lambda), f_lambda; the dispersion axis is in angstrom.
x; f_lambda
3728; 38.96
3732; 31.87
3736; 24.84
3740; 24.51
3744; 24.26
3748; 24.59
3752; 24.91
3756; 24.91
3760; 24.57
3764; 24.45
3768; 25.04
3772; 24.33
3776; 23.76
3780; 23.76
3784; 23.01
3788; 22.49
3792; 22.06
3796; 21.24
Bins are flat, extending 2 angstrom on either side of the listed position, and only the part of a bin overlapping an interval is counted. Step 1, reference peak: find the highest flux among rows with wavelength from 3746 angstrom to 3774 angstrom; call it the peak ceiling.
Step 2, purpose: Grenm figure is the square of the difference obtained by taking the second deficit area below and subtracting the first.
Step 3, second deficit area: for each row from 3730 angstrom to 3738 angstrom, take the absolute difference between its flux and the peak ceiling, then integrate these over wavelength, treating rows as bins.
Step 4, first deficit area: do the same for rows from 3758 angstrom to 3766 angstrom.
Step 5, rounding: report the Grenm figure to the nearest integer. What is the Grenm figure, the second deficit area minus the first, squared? 570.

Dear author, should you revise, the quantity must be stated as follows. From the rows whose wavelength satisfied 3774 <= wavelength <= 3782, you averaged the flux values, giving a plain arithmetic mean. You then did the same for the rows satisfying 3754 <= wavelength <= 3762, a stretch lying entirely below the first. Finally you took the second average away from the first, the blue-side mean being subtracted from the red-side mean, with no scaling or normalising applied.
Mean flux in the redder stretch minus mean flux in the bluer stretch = -1.0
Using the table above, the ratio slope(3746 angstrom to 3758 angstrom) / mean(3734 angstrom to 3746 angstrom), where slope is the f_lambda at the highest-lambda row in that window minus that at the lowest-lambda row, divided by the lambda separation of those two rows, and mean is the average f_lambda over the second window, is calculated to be 0.0016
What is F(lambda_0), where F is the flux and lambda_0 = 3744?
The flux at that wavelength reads 24.26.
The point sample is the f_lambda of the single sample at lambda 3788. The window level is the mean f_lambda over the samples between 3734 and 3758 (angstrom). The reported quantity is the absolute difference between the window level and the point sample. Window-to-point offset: 2.2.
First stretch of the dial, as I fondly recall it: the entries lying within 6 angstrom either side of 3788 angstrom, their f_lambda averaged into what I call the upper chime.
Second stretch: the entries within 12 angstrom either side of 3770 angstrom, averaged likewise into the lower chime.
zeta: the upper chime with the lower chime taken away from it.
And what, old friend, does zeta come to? -1.8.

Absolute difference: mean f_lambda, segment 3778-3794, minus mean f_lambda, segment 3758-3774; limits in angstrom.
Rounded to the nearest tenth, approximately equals 1.8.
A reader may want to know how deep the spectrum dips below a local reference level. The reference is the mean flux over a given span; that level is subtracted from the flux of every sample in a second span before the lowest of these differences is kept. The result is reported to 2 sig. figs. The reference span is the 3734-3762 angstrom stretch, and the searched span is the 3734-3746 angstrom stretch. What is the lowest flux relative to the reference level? -0.40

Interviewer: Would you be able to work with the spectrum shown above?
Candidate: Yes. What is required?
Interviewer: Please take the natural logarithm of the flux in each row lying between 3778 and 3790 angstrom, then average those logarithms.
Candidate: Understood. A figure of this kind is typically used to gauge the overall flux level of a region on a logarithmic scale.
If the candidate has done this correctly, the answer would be 3.14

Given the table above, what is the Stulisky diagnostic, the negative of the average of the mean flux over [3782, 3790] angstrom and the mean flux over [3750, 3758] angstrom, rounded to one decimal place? -23.8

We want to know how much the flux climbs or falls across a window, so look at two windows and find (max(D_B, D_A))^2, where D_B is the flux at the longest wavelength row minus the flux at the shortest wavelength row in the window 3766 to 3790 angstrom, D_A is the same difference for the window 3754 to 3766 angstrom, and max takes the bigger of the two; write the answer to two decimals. 0.21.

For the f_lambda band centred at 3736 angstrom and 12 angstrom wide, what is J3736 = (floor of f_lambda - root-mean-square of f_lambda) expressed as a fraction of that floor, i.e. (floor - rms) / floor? -0.11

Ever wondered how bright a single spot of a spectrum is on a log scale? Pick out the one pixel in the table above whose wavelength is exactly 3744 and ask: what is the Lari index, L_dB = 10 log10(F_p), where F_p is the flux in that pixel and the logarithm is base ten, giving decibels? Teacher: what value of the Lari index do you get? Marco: 13.8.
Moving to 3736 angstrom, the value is 14.0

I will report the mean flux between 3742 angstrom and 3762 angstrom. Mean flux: 24.6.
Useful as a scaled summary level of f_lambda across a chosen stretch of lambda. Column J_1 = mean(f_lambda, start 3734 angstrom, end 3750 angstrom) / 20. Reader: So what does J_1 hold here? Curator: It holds 1.23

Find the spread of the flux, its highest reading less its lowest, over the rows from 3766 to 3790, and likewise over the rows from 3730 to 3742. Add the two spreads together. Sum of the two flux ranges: 9.9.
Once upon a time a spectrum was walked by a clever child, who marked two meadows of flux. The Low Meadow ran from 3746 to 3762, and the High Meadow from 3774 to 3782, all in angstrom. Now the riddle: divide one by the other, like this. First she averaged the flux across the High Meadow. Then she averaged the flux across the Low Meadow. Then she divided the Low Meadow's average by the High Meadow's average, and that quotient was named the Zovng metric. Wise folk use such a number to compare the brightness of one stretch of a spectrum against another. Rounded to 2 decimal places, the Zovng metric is 1.04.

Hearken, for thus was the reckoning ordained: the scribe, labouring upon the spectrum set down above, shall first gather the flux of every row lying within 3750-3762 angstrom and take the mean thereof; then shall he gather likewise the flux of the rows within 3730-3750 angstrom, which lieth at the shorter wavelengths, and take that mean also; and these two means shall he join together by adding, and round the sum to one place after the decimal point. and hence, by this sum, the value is 50.8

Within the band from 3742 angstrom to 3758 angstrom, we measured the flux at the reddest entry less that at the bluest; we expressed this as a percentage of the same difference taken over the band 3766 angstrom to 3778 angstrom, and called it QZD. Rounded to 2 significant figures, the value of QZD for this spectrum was -51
